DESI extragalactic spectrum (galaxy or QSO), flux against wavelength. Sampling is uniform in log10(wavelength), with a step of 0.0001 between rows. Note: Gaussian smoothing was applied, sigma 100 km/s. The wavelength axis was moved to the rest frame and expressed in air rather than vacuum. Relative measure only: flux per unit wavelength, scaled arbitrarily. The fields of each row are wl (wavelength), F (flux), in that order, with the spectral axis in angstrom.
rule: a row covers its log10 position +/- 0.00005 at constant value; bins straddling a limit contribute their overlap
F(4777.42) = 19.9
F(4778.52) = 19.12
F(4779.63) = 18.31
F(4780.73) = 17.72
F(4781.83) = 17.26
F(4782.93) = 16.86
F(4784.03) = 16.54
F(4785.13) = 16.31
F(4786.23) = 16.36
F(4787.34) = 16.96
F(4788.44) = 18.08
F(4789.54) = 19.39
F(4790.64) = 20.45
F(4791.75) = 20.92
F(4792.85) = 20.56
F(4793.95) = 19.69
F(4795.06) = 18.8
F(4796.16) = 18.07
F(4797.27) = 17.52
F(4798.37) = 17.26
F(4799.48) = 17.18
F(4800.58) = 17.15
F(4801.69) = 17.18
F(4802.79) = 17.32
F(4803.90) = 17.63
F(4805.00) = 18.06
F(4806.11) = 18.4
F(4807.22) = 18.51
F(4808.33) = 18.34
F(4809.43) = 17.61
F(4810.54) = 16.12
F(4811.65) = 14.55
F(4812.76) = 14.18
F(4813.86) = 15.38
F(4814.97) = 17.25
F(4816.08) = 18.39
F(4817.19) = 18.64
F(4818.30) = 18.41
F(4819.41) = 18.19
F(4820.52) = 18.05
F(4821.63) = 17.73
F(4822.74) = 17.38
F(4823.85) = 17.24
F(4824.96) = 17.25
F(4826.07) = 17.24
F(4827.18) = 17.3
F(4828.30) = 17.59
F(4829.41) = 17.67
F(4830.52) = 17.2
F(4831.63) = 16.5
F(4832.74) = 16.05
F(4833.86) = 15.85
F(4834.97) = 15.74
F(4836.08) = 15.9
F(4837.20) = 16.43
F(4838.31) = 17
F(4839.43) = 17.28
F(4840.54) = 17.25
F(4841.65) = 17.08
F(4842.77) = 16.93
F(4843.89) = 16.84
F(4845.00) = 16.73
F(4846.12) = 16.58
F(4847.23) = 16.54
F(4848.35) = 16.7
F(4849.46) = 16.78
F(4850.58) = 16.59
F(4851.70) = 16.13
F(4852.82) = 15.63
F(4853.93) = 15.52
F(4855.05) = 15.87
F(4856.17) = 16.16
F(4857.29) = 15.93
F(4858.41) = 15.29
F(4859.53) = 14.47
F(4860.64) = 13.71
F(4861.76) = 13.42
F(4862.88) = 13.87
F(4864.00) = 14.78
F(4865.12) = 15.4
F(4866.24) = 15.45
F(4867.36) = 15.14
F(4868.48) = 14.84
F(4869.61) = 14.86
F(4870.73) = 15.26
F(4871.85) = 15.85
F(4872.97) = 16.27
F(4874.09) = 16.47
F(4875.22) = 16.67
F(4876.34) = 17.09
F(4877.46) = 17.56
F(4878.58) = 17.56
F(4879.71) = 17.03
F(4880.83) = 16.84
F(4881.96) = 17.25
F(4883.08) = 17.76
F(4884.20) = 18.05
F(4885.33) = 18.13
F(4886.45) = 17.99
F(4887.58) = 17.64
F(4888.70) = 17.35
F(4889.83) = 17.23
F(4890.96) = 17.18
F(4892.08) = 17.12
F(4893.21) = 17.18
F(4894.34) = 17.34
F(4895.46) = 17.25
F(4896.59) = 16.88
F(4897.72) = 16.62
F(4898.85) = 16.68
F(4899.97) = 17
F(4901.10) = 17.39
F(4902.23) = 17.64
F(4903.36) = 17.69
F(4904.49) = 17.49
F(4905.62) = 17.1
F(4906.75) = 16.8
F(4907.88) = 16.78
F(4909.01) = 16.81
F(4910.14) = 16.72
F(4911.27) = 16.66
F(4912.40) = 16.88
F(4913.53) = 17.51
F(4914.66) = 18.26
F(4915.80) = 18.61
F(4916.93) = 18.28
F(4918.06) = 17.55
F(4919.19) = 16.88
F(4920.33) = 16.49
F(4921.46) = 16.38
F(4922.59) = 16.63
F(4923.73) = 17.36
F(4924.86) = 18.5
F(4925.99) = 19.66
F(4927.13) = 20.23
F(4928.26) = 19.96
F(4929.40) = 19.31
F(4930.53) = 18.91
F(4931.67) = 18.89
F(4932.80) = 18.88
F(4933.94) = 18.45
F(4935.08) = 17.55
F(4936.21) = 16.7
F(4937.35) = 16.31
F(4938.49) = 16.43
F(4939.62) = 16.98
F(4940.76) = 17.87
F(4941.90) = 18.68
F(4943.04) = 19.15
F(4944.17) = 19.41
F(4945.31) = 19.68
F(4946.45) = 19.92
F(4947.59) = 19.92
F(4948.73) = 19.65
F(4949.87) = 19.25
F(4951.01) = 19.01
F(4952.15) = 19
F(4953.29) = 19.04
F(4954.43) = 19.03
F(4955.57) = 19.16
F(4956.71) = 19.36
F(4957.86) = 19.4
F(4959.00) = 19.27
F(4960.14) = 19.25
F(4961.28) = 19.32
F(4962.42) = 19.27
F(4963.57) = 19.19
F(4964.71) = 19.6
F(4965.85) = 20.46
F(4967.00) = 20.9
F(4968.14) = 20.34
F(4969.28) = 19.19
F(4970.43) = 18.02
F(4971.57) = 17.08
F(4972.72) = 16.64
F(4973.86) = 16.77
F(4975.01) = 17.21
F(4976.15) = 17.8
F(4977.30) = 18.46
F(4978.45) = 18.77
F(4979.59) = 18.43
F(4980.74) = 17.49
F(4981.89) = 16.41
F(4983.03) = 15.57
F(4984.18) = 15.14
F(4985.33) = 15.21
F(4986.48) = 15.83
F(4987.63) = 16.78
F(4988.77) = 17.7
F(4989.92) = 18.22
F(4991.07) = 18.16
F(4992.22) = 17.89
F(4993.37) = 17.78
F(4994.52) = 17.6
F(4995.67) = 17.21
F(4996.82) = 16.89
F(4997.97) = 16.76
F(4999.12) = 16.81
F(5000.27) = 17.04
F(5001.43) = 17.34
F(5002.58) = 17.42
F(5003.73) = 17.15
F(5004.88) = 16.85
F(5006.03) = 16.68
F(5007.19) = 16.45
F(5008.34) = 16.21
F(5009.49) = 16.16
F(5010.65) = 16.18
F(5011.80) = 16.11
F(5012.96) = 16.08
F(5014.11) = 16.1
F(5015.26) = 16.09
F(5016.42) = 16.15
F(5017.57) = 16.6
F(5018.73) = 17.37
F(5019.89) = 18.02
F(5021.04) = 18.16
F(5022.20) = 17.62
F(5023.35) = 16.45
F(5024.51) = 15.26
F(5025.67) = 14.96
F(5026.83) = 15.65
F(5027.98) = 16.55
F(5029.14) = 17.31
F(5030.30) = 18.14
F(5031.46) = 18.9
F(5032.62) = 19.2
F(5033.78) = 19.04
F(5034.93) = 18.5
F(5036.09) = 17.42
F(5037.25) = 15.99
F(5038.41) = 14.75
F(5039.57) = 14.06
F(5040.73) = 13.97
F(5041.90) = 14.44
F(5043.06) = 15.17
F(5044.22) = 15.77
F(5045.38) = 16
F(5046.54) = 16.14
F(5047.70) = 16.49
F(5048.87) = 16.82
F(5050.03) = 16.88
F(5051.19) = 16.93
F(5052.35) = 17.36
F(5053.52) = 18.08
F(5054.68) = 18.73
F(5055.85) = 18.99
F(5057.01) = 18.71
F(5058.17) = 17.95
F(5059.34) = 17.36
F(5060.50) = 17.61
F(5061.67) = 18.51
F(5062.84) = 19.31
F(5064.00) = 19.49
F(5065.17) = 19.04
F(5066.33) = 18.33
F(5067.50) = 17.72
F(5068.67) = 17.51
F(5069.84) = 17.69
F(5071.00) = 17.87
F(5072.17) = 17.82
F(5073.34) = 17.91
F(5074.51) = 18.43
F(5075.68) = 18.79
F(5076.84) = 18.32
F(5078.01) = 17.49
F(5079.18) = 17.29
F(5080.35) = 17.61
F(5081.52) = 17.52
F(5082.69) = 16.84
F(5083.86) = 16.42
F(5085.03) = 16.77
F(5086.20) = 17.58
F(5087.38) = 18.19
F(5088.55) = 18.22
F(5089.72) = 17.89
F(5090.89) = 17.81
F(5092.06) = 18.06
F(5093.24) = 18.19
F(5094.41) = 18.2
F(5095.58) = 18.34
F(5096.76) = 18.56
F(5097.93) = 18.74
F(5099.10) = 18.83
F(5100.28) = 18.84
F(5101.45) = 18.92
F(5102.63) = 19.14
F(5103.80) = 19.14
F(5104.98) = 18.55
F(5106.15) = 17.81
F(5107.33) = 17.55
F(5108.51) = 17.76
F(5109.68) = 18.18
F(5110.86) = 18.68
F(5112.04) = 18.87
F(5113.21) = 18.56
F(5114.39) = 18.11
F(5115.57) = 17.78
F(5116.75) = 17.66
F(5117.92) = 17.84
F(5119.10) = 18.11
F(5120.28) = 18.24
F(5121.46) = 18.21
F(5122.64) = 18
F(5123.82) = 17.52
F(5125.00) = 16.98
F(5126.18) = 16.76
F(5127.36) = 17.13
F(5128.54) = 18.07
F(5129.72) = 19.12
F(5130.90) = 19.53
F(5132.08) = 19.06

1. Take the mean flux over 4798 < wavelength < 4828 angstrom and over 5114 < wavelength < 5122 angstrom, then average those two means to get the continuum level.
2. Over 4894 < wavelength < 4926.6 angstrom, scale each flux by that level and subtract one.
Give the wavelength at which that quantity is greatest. 4925.99 angstrom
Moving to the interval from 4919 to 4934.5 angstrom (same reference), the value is 4927.13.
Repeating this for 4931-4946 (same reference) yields 4945.31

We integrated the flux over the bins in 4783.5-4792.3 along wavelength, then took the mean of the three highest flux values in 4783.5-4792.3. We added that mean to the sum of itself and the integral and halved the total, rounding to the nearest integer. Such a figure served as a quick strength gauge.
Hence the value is 100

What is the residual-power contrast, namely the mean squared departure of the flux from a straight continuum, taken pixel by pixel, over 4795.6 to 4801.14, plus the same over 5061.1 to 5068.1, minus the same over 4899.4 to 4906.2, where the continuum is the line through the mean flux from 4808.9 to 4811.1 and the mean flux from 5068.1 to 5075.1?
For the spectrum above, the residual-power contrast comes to 1.6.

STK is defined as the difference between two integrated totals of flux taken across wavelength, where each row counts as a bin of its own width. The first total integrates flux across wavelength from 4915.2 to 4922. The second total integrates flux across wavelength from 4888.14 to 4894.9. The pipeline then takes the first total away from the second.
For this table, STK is -2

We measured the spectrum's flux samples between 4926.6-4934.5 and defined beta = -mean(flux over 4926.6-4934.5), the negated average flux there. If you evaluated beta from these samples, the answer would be -19.2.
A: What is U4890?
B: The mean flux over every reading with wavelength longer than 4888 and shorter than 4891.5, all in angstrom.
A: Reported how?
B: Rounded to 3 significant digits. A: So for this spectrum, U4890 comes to 17.3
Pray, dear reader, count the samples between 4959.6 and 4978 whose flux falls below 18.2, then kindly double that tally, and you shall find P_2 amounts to 12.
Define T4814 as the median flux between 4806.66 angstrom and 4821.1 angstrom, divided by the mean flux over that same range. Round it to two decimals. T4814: 1.05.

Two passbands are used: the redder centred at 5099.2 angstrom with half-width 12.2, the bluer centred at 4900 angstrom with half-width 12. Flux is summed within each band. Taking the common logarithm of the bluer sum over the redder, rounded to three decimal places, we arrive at -0.031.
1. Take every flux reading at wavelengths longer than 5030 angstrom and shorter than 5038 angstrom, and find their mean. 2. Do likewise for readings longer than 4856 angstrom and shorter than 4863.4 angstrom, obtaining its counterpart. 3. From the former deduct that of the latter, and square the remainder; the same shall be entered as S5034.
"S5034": 12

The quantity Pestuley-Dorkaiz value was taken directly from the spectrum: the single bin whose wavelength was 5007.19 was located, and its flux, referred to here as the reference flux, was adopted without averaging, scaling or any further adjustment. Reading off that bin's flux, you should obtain 16.45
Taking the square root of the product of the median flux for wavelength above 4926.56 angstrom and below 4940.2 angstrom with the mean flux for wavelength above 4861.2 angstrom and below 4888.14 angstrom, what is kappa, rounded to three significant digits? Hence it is 17.4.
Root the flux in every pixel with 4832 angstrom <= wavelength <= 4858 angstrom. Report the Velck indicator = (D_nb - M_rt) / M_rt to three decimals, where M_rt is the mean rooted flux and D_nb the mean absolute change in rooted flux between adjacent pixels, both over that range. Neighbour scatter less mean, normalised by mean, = -0.993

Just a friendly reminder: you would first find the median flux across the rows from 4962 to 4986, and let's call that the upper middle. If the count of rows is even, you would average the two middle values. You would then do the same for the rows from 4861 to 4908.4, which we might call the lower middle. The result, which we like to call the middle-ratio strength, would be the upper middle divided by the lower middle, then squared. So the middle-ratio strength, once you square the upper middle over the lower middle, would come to 1.12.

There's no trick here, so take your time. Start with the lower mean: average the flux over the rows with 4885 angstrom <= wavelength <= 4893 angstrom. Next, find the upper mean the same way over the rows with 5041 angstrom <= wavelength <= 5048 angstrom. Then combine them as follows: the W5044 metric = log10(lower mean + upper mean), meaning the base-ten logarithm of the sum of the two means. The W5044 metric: 1.52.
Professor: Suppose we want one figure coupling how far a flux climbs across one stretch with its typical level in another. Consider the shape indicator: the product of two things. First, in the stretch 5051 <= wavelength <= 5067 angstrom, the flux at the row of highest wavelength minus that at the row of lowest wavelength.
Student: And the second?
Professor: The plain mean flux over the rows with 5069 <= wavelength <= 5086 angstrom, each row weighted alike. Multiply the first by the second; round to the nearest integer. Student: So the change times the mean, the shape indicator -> 25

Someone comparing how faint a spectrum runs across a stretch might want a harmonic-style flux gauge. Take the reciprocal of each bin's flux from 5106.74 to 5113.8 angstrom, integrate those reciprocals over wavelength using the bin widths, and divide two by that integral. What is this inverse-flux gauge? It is 5.2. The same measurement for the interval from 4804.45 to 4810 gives 6.6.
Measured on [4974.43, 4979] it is 7.9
